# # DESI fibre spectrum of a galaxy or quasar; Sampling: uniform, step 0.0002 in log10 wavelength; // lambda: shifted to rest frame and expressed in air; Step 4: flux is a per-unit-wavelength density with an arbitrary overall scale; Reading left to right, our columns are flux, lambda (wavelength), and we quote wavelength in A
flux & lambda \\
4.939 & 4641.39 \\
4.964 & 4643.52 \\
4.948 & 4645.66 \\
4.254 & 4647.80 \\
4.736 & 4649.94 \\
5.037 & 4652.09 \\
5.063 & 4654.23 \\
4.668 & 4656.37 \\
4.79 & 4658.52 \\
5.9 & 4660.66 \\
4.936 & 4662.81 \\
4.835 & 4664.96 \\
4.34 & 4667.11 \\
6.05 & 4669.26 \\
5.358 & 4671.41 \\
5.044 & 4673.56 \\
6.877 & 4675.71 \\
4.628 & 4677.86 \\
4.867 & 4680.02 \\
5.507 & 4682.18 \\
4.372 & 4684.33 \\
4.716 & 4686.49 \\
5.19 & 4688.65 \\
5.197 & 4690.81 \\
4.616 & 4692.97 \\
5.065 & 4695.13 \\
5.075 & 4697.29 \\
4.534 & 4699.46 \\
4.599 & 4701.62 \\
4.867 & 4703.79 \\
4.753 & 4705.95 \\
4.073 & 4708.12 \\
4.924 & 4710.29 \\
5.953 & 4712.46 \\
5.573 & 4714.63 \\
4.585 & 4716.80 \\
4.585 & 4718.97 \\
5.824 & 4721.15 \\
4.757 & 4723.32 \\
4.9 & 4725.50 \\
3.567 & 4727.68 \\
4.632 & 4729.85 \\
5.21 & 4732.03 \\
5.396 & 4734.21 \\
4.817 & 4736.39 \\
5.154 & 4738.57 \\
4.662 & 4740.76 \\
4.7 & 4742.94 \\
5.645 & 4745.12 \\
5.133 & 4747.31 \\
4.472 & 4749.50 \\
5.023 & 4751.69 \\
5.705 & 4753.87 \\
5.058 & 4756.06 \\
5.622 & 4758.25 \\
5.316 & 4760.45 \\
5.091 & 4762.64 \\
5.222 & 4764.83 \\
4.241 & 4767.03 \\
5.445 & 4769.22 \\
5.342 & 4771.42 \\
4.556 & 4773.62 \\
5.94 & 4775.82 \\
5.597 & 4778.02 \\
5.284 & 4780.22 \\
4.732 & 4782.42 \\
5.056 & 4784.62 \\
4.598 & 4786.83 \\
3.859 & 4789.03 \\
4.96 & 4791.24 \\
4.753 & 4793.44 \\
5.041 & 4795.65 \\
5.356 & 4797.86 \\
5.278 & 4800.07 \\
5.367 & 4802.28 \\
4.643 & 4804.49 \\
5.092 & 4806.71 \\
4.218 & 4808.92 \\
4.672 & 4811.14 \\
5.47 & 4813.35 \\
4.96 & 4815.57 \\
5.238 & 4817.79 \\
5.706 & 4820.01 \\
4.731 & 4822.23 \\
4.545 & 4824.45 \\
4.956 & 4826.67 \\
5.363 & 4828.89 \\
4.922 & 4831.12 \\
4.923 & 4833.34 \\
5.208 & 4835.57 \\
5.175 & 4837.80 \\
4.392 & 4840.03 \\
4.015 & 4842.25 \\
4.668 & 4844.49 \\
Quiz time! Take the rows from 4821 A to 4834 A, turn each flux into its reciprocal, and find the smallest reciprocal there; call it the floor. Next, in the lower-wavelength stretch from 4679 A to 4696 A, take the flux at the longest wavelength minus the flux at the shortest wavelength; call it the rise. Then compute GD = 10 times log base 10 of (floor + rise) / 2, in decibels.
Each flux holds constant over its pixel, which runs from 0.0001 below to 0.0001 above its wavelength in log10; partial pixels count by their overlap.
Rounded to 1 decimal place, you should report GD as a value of -7.2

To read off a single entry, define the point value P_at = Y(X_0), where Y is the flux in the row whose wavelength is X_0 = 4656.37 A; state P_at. 4.668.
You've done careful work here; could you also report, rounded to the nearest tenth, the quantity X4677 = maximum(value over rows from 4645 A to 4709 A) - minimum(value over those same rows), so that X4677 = 2.8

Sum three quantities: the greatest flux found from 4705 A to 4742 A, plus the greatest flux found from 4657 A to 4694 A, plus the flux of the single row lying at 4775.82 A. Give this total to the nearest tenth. 18.8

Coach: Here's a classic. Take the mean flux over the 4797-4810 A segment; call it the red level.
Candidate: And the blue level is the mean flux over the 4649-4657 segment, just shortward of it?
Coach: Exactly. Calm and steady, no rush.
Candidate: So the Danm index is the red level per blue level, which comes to 1.02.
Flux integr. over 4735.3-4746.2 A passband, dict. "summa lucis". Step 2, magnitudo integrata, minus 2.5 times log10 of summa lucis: -4.34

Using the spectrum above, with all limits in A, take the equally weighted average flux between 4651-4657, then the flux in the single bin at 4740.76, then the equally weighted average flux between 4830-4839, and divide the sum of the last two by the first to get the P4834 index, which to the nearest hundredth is 1.97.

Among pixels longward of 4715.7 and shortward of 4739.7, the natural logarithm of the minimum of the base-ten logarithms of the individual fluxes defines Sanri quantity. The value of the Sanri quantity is -0.594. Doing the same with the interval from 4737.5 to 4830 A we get -0.534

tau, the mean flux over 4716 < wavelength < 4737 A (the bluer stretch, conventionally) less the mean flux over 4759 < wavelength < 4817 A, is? -0.18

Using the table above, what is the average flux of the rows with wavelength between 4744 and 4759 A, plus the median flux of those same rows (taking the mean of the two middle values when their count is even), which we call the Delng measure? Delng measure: 10.4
